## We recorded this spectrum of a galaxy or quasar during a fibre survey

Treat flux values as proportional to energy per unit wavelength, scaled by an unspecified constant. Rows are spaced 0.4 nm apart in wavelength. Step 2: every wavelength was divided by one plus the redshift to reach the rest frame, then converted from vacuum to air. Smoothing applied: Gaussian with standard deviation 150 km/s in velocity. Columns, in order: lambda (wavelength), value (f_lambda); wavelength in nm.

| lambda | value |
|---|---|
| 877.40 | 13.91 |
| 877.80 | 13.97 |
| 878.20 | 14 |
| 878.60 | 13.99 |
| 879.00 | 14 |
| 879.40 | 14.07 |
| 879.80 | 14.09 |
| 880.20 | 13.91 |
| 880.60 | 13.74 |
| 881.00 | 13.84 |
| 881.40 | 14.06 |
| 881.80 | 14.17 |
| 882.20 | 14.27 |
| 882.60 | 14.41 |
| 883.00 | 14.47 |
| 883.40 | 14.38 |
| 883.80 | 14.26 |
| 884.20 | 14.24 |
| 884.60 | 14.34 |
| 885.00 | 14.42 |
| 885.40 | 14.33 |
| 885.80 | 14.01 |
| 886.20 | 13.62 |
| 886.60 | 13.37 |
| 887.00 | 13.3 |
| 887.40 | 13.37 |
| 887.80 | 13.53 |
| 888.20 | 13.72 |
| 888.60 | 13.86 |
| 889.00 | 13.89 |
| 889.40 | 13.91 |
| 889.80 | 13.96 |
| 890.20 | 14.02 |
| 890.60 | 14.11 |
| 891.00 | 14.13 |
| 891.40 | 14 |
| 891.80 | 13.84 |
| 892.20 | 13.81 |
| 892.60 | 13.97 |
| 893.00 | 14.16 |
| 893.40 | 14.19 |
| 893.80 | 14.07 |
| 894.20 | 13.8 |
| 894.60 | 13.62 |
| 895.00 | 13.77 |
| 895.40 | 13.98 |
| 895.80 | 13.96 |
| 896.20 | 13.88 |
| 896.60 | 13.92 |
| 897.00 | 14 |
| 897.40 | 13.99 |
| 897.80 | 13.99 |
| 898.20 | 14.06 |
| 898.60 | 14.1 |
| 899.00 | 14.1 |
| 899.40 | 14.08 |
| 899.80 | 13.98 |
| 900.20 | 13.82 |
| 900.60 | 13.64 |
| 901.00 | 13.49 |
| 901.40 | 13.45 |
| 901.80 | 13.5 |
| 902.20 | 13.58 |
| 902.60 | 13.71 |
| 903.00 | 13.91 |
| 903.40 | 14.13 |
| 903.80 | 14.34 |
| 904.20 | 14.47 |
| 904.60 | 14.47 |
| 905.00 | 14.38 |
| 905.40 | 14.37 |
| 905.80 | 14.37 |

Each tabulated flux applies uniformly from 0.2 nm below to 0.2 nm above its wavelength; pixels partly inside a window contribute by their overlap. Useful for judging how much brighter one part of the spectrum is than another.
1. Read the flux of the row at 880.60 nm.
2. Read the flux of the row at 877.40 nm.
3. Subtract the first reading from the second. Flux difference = 0.2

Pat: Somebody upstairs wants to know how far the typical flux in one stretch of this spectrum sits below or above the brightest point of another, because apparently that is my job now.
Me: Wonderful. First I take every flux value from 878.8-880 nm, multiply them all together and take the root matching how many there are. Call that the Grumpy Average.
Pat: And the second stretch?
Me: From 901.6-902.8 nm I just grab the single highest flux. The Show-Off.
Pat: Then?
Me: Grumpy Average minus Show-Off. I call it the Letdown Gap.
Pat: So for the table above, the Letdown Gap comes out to 0.3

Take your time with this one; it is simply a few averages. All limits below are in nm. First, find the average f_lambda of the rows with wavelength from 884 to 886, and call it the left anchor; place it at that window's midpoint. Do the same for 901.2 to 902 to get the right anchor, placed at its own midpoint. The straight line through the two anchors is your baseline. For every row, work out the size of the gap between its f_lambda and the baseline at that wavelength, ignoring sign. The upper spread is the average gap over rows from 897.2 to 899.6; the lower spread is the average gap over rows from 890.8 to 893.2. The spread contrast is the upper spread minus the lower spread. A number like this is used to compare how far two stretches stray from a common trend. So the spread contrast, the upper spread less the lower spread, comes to 0.3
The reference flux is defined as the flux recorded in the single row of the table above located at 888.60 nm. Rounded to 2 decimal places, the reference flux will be 13.86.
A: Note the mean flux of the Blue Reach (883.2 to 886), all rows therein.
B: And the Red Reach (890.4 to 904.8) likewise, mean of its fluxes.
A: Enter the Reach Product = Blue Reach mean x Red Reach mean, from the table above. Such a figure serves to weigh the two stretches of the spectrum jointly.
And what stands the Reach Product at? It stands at 199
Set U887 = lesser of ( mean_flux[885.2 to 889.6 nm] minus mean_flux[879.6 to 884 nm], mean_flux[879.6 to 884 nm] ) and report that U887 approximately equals -0.4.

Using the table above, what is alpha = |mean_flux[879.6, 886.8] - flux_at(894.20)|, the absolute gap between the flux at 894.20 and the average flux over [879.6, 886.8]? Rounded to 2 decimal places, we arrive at 0.31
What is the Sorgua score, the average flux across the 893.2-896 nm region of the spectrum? 13.9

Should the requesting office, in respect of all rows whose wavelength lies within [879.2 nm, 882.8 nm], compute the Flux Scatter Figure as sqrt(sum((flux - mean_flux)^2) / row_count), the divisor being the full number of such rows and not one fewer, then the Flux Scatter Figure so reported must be 0.20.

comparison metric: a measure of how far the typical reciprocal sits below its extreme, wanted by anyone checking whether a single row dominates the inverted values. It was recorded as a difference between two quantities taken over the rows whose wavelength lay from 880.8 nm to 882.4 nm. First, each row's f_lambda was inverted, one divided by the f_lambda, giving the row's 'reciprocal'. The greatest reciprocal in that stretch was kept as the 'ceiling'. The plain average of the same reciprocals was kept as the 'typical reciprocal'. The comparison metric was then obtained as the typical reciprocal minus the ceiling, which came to -0.0012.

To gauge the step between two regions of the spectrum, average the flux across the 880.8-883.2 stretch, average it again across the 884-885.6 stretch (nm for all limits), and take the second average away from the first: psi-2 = -0.13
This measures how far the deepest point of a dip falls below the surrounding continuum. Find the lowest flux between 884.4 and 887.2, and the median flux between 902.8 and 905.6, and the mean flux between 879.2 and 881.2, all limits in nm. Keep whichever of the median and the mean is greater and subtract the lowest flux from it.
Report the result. 1.1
